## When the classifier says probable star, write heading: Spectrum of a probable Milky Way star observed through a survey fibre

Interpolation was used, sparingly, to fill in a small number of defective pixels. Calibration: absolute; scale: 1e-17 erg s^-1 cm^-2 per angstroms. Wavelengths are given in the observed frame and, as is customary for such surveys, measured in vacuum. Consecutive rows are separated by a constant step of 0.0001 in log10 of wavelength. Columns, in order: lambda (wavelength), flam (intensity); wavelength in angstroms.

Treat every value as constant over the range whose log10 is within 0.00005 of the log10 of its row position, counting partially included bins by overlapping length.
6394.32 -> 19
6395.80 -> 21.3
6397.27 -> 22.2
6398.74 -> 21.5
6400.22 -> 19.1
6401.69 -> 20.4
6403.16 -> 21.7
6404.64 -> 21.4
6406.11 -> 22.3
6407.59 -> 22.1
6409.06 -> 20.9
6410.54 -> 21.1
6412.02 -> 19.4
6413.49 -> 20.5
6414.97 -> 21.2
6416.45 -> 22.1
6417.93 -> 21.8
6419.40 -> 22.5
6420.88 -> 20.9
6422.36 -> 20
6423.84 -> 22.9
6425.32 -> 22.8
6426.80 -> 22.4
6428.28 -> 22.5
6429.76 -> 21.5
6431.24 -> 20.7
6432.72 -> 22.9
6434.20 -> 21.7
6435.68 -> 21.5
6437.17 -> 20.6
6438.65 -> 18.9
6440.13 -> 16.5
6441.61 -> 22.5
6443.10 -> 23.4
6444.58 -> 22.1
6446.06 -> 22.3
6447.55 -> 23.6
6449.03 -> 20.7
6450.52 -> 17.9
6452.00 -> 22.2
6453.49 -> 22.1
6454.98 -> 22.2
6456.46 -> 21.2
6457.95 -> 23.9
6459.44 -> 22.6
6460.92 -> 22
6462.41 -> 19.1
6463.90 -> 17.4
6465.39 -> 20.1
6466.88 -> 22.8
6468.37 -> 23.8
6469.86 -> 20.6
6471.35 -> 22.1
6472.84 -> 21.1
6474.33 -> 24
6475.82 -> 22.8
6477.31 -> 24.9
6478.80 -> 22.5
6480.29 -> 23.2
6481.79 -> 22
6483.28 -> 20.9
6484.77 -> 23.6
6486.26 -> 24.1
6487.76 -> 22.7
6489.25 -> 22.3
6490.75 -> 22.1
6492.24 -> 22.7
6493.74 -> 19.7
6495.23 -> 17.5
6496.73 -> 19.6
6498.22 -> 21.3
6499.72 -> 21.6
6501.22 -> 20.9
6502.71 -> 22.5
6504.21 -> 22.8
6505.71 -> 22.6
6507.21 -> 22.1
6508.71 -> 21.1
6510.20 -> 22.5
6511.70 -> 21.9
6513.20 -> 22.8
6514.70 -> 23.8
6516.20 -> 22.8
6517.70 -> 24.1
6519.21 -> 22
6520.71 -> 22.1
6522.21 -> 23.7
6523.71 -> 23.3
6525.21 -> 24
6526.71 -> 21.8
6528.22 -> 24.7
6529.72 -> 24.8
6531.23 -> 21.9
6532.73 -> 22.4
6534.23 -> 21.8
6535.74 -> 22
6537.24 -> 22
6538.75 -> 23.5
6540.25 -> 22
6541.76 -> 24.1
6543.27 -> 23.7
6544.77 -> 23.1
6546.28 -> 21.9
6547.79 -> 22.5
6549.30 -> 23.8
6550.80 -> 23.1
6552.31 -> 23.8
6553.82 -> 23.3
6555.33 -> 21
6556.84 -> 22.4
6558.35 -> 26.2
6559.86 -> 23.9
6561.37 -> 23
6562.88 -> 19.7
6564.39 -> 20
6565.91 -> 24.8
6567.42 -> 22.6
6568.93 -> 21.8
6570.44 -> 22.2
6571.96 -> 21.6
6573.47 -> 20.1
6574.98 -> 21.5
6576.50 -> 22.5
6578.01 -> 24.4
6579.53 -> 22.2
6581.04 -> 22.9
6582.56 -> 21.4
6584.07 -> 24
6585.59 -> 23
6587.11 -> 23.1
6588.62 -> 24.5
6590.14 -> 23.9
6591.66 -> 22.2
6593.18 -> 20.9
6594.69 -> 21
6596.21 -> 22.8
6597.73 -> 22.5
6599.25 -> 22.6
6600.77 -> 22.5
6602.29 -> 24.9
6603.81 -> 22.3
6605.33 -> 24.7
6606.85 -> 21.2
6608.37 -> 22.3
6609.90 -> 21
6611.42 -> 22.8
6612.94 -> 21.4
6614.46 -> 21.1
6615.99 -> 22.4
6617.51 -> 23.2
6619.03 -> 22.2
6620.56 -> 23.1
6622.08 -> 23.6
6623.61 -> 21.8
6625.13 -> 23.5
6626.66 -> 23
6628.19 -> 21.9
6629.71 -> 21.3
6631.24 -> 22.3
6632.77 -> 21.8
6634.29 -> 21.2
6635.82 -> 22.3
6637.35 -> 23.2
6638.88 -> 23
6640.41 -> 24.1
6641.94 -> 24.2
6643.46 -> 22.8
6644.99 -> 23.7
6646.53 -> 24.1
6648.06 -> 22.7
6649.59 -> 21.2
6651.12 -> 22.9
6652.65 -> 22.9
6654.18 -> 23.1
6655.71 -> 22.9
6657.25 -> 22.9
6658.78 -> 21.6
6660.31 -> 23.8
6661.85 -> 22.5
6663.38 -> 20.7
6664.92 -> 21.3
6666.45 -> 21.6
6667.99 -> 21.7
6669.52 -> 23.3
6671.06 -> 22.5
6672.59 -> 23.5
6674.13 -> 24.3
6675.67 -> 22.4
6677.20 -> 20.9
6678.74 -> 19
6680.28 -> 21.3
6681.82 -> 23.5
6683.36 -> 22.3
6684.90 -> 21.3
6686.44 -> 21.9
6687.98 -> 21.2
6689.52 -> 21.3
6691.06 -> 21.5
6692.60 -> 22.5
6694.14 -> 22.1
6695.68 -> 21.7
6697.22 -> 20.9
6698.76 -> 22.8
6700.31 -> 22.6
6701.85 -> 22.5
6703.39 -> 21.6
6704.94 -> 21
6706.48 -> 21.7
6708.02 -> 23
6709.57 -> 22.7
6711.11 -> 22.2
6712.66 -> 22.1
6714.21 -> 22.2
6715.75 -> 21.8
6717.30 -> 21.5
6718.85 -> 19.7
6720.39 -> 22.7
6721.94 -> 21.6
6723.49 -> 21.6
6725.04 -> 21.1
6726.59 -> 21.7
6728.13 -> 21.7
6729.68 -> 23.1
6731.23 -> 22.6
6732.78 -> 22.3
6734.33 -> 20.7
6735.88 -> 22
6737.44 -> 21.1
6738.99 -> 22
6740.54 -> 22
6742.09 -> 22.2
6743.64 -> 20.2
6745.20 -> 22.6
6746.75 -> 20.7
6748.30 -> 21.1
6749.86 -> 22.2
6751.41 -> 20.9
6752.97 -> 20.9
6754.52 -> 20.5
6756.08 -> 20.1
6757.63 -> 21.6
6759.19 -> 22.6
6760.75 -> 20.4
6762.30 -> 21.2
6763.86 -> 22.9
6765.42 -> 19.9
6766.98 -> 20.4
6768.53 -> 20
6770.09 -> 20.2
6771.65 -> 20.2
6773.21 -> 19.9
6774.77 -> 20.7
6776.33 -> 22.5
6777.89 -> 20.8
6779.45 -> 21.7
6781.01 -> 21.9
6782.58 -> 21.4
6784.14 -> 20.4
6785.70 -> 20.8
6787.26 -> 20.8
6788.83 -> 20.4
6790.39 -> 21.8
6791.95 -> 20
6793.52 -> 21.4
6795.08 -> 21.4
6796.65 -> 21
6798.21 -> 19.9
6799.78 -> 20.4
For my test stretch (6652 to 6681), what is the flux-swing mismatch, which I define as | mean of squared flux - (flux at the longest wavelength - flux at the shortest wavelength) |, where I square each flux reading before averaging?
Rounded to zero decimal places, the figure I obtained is 497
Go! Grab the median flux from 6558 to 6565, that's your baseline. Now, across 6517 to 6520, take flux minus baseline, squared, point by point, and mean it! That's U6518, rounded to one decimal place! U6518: 1.1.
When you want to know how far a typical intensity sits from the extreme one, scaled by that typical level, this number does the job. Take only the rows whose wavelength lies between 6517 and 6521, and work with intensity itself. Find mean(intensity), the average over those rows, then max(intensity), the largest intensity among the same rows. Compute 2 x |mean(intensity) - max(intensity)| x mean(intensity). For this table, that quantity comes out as 62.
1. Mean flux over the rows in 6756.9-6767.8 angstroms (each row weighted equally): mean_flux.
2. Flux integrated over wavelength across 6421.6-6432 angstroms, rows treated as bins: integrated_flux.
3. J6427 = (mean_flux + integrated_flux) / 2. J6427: 124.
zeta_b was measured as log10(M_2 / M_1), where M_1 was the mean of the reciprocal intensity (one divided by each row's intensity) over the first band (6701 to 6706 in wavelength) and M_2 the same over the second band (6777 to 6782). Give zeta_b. 0.00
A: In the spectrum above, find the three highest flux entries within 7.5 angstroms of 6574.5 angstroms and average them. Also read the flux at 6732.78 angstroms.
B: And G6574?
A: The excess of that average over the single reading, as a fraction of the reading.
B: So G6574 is 0.04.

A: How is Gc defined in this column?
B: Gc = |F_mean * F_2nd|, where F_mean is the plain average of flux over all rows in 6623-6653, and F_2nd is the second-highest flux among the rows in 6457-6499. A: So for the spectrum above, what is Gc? 547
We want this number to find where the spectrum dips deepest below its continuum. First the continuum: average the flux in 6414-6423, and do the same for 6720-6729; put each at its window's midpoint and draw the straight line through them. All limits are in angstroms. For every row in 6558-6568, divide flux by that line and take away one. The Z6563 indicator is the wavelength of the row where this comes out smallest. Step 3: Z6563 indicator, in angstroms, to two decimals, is 6562.88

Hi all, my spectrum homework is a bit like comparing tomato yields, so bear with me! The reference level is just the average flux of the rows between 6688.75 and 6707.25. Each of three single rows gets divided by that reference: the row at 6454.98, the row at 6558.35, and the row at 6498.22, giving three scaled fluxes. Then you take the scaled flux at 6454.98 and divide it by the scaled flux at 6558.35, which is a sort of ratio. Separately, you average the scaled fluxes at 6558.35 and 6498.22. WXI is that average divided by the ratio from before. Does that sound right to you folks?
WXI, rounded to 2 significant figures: 1.3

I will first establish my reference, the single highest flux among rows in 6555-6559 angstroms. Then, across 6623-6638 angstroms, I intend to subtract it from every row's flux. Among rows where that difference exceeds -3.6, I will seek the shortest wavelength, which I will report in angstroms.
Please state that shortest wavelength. 6625.13 angstroms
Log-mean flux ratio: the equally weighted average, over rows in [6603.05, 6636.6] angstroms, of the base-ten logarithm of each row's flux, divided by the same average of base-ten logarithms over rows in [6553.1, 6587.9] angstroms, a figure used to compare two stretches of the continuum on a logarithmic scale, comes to 0.997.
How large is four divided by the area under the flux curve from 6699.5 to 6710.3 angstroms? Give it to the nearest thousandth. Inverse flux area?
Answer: 0.017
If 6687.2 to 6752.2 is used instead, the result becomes 0.003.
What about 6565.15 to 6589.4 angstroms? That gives 0.007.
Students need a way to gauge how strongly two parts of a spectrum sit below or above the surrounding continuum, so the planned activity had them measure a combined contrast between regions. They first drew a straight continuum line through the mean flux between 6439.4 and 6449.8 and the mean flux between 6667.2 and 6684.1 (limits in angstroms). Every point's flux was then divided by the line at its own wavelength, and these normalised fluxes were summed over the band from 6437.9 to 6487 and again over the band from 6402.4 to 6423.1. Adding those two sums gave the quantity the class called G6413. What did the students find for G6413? 47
